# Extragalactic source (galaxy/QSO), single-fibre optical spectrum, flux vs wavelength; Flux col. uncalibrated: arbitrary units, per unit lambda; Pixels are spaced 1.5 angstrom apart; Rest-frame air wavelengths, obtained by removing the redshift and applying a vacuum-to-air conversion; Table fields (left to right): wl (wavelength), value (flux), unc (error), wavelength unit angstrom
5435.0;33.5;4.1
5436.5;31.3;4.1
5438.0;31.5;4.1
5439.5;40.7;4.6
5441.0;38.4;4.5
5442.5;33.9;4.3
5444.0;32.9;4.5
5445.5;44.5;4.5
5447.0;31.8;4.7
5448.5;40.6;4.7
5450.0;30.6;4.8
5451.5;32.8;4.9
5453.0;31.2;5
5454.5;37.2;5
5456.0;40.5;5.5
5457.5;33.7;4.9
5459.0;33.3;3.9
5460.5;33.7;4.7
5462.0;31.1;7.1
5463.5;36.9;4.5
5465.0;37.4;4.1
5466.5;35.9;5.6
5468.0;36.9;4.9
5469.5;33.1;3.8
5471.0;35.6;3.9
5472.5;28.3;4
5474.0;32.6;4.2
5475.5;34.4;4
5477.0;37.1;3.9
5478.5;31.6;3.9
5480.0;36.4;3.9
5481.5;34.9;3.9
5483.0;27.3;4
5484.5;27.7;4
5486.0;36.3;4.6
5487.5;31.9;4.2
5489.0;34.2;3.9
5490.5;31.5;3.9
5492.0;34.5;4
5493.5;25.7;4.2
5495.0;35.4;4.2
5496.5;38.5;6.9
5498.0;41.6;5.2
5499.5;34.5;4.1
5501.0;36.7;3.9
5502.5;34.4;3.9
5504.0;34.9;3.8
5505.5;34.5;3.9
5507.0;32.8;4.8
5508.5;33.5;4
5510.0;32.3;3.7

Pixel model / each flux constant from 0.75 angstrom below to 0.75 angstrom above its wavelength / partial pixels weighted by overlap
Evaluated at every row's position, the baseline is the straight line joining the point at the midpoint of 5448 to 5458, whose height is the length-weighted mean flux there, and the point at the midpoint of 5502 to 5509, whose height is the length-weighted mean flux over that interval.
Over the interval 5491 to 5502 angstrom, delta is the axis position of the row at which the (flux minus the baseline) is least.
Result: 5493.5 angstrom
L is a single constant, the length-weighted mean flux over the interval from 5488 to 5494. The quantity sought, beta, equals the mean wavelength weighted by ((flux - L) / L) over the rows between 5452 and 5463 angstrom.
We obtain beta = 5456.3 angstrom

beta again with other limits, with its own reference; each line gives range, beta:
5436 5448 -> 5442.7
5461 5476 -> 5467.2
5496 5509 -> 5500.5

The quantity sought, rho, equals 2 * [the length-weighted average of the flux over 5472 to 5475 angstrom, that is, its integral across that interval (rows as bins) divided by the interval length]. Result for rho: 61.9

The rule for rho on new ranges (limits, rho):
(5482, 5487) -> 61.5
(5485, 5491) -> 66.6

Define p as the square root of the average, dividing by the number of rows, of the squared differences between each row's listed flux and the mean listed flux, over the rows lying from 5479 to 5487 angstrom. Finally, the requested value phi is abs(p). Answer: 4.1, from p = 4.1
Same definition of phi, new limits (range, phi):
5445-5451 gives 5.9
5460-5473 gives 2.9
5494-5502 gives 2.5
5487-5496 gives 3.2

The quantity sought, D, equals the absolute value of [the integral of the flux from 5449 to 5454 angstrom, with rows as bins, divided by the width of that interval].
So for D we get 32.3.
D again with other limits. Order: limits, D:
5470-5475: 32.3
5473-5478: 34.2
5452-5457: 36.0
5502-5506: 34.6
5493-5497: 33.3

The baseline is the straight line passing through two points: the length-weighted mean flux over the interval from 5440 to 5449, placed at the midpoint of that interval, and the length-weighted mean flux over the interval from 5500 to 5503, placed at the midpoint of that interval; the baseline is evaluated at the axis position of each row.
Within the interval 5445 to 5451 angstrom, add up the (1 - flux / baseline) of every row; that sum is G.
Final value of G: 0.0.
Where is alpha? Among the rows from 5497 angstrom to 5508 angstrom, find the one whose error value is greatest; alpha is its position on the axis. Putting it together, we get 5498.0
